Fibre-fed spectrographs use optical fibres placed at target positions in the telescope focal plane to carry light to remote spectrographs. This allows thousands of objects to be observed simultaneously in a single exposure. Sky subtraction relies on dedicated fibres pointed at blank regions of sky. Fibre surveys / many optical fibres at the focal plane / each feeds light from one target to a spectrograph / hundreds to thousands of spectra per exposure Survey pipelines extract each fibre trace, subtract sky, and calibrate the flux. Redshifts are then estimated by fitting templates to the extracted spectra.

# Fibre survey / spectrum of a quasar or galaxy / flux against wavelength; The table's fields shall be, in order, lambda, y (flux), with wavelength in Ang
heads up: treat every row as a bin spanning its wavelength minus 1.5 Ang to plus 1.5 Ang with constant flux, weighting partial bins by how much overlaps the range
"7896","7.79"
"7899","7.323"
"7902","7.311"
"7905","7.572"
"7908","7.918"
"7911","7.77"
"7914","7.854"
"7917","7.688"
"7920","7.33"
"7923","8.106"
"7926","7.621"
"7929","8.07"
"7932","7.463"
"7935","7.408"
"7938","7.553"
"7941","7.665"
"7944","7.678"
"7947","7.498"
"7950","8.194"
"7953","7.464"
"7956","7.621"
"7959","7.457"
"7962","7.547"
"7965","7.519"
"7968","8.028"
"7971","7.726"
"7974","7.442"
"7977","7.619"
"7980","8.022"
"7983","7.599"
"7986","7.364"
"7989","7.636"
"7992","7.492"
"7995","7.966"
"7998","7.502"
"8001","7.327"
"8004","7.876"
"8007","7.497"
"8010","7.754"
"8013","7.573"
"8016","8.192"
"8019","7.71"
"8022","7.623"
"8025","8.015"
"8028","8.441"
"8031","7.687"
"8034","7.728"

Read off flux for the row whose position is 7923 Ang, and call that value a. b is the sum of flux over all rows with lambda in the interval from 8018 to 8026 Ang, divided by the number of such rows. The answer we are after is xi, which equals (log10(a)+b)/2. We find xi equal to 4.35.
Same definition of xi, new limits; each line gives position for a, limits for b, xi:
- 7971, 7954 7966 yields 4.21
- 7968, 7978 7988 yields 4.28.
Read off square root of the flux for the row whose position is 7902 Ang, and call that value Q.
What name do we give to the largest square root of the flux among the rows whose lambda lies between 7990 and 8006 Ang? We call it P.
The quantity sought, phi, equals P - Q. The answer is 0.12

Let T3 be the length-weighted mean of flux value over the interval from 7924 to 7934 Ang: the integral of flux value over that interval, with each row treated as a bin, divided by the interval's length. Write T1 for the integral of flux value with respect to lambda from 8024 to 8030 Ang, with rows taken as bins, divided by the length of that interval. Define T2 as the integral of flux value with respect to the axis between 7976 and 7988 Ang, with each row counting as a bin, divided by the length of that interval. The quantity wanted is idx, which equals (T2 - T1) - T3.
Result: -8.27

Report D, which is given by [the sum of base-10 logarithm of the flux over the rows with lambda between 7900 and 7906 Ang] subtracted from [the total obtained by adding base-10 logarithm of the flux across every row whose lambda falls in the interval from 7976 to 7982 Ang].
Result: 0.04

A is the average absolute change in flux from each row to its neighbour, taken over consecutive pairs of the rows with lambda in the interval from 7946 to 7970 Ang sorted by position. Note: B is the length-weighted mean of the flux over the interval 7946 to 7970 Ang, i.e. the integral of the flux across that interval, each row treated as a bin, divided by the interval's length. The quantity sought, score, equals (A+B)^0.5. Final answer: 2.83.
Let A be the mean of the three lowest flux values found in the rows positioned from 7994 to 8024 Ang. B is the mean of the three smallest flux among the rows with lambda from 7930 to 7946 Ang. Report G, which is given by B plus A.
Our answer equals 14.9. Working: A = 7.44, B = 7.475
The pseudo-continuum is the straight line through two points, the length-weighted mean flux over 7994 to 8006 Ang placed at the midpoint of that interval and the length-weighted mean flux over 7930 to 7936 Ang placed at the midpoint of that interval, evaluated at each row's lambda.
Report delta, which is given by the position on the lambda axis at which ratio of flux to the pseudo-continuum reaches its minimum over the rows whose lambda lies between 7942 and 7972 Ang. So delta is 7959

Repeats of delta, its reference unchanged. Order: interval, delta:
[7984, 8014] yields 8001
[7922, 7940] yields 7935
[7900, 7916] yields 7902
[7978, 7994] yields 7986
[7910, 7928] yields 7920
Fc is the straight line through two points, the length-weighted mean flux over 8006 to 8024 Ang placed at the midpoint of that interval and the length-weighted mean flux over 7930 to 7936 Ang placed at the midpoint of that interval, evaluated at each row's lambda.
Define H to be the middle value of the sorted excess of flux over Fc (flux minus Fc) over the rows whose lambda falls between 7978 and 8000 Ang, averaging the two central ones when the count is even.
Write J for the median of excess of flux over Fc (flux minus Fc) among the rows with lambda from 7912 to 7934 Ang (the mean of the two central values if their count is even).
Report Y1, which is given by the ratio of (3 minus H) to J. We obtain 12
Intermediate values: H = -0.04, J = 0.25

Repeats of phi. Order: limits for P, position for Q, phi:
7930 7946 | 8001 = 0.06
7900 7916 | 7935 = 0.09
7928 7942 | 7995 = 0.02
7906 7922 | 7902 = 0.11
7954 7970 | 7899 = 0.13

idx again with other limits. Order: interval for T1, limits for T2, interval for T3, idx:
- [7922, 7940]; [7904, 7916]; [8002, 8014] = -7.57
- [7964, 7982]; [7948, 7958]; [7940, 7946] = -7.65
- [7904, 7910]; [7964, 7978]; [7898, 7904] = -7.43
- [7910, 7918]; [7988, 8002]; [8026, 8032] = -8.28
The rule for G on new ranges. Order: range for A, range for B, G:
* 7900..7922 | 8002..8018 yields 15.0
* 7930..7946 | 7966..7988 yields 14.9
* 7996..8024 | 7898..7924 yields 14.8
